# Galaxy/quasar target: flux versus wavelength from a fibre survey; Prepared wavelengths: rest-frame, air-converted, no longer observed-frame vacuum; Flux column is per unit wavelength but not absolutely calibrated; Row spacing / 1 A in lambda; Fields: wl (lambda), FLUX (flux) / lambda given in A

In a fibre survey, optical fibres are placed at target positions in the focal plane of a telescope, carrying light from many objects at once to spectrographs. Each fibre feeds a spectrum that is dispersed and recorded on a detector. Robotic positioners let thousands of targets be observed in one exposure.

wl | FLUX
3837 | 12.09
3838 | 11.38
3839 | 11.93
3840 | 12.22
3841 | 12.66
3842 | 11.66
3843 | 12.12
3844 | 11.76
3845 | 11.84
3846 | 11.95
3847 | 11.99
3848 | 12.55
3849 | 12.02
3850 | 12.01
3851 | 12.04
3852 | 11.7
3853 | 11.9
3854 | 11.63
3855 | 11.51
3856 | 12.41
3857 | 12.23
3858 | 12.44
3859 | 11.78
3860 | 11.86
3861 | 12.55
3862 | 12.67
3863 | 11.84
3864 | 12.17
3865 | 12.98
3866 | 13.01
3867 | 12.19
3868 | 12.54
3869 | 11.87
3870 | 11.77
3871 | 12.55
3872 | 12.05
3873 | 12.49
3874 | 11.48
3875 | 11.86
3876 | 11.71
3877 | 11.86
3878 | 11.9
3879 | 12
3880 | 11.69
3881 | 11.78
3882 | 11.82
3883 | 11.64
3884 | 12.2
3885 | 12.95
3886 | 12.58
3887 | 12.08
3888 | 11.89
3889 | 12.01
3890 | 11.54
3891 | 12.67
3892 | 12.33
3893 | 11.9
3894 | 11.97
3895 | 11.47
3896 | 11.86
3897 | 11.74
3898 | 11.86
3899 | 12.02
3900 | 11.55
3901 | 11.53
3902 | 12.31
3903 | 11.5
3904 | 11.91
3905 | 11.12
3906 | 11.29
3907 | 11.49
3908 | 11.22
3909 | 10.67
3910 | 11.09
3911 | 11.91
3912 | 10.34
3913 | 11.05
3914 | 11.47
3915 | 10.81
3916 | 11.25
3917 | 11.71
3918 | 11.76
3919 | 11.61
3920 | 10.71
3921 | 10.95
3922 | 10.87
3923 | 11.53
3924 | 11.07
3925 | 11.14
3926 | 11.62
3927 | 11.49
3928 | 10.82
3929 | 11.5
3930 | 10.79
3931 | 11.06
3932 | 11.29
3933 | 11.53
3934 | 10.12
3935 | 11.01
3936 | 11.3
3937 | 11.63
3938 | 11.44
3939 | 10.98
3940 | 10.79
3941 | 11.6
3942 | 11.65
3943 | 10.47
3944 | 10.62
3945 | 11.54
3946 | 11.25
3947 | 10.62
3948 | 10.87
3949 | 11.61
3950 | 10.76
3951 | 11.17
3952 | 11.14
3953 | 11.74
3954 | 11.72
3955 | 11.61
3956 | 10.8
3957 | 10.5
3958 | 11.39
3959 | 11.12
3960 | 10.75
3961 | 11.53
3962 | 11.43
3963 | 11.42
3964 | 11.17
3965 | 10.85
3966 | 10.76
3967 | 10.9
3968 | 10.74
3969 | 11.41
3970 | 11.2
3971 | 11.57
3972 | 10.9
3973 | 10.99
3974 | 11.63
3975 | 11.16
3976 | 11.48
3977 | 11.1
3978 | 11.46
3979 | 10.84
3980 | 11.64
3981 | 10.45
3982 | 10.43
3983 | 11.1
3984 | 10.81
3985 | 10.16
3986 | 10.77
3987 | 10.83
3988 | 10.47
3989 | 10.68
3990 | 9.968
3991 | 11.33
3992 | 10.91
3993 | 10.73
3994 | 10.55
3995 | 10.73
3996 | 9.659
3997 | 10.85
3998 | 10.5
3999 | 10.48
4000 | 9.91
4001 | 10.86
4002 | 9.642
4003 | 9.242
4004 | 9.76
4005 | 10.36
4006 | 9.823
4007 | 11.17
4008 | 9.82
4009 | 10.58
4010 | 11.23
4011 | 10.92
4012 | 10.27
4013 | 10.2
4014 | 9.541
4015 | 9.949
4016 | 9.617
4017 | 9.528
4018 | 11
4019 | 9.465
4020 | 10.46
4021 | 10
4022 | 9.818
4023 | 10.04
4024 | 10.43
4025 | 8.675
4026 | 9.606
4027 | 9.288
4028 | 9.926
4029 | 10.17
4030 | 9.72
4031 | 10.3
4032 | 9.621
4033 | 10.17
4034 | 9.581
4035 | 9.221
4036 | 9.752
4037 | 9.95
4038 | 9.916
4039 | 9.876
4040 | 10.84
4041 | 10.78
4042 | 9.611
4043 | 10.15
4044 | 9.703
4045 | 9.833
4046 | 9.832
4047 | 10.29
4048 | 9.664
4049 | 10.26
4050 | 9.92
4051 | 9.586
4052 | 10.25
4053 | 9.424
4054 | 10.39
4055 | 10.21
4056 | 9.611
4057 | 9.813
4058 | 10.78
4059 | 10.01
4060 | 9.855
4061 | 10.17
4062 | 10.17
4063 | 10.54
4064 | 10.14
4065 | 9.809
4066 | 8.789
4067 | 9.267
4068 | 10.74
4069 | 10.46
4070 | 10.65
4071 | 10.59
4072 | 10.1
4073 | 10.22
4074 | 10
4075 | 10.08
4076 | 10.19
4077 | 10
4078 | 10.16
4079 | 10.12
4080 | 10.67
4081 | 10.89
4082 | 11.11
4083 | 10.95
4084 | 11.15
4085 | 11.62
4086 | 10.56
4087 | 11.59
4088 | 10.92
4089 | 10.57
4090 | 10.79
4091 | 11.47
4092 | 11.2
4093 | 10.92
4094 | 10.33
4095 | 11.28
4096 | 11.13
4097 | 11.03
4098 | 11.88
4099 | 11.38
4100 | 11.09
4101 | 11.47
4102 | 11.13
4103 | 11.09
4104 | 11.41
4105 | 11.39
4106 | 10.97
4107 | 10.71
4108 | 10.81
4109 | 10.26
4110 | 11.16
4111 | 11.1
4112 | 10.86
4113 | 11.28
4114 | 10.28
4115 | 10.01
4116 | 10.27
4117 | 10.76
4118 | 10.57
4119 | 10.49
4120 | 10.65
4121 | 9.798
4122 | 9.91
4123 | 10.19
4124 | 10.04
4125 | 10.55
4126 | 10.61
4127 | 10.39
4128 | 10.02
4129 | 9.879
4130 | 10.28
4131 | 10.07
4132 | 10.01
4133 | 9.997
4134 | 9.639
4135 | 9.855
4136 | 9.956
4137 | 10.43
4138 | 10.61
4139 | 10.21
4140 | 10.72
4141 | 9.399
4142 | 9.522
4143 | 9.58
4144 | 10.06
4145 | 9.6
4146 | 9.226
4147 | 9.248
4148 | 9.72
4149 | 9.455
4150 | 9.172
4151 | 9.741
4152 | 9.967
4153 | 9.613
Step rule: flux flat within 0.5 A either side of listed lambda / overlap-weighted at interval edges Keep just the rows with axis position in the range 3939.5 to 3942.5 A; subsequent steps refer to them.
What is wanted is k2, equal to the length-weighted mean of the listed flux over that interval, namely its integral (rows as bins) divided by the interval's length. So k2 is 11.3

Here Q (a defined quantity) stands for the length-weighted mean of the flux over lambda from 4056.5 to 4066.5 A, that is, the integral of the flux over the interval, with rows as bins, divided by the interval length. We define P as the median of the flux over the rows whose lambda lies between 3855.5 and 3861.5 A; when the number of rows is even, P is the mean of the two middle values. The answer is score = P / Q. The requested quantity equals 1.23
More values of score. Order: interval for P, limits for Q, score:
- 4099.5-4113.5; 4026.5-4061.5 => 1.11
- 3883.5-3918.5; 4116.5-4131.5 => 1.14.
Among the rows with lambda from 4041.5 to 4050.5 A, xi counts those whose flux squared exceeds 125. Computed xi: 0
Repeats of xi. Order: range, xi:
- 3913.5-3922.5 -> 5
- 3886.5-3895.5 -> 9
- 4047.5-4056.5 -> 0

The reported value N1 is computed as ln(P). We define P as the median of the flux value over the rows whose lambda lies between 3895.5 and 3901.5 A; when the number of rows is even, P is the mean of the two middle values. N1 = 2.47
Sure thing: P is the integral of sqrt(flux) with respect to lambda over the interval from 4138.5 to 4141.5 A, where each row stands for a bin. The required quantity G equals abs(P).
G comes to 9.5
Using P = 9.5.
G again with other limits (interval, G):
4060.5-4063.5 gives 9.6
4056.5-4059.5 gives 9.6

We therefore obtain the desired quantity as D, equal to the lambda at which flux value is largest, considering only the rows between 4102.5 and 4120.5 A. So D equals 4104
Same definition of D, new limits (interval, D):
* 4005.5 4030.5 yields 4010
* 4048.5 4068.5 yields 4058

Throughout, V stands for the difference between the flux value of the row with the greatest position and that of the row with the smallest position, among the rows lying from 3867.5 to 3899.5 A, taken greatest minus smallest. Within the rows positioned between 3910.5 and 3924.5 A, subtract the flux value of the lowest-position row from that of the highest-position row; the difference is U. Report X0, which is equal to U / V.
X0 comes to 2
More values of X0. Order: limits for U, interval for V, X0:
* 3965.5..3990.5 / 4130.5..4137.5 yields -2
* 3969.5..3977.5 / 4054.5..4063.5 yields 0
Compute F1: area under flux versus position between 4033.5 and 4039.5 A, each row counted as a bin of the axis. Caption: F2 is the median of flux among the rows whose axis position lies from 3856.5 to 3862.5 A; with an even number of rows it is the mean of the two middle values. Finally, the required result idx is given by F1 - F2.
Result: 46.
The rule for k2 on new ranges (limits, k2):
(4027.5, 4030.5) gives 9.9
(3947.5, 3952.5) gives 11.1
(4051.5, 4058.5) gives 10.1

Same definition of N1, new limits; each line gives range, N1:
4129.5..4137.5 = 2.30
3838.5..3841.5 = 2.50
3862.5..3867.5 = 2.50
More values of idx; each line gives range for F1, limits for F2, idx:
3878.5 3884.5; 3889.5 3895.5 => 59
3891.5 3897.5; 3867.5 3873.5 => 59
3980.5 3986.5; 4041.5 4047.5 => 54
